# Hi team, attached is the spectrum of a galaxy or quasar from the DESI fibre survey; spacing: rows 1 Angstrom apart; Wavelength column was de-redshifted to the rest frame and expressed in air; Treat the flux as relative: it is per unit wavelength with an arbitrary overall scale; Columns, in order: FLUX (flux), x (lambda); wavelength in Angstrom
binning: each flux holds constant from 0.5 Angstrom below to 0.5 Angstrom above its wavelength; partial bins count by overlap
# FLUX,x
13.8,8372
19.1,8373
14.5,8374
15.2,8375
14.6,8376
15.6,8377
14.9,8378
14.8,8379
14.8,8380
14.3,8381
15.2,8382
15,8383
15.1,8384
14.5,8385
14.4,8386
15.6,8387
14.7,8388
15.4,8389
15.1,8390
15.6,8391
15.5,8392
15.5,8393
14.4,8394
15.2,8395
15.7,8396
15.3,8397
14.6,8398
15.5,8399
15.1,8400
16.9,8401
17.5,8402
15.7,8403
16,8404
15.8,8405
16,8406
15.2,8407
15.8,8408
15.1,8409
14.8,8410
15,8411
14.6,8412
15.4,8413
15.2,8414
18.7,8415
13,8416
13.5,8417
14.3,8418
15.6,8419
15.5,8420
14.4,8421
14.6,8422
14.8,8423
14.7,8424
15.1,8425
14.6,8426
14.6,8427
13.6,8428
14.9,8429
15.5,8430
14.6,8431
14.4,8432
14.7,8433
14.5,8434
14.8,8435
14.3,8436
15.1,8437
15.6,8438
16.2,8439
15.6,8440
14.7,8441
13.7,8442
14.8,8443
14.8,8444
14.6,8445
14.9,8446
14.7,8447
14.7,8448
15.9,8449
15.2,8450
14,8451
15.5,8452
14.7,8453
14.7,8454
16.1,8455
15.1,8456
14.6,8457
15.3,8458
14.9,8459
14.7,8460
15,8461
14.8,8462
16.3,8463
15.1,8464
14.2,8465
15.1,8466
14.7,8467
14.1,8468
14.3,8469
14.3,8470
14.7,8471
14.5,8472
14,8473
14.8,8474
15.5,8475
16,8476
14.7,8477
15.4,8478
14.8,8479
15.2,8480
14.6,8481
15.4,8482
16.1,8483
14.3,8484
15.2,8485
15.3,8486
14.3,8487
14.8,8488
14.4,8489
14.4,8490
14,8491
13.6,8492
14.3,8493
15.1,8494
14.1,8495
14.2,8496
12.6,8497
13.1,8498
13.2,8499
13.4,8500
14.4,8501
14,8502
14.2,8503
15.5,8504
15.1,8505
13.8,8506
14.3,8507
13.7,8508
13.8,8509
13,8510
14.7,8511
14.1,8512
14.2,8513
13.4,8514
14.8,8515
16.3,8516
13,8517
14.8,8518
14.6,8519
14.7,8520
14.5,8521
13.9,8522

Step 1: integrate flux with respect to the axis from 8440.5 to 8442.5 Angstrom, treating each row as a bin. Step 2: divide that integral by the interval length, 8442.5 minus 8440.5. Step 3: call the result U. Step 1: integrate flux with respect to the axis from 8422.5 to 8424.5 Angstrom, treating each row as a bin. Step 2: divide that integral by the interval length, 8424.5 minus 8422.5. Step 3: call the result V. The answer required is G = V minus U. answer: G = 0.55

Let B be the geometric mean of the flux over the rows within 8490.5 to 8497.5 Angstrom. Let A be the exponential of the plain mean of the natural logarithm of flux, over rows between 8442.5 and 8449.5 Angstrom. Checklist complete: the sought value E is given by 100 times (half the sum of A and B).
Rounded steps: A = 14.9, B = 14.0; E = 1444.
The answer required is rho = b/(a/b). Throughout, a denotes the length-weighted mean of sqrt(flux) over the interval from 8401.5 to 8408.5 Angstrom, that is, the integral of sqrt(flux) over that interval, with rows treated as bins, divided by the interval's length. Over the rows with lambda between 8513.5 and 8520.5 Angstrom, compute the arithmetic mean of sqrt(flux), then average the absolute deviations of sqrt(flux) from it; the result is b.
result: 0.0025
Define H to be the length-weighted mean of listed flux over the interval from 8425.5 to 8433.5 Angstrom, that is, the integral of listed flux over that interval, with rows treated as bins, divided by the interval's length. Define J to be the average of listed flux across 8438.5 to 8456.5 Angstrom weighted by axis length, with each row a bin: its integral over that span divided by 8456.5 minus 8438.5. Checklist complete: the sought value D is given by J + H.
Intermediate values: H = 14.6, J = 15.0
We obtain 29.6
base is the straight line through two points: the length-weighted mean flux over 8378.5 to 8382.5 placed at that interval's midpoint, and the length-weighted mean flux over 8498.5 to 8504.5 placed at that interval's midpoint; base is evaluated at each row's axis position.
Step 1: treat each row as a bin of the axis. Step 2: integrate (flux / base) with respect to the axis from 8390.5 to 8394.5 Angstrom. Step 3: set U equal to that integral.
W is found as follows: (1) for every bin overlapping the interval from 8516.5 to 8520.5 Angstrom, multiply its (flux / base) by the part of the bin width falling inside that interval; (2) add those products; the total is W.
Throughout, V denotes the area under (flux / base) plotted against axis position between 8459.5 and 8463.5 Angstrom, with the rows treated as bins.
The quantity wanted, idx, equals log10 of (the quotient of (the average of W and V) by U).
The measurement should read 0.0010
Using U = 4.15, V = 4.24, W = 4.07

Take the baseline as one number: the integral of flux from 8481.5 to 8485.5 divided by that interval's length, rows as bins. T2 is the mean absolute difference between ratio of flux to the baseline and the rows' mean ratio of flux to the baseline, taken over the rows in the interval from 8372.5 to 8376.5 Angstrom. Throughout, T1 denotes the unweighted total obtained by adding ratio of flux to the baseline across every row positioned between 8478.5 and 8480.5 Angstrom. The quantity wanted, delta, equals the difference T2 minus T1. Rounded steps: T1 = 2.0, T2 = 0.107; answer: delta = -1.9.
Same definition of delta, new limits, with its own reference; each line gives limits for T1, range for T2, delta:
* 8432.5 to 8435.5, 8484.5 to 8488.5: -2.9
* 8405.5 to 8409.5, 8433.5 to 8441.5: -4.0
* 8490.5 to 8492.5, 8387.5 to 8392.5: -1.8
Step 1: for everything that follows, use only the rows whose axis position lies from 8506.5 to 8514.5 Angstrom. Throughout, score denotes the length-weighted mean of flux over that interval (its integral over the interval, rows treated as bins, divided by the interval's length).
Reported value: 13.9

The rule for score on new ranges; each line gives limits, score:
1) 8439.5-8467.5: 14.9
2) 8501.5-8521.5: 14.3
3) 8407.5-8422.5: 15.0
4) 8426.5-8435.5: 14.6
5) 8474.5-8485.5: 15.2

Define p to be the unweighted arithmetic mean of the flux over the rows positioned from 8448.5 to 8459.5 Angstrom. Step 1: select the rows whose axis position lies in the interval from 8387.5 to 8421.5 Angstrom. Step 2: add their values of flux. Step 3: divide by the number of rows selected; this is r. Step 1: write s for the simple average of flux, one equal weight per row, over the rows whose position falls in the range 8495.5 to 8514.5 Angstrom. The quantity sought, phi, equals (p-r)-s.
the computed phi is -14.2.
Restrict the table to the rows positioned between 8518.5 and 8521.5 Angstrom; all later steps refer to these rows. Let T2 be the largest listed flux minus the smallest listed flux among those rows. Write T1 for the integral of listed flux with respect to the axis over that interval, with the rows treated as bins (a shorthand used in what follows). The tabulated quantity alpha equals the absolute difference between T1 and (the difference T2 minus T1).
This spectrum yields 87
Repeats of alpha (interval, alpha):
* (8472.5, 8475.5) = 87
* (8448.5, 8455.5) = 210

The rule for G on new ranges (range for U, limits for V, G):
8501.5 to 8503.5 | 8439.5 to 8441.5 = 1.05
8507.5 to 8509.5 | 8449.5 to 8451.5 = 0.85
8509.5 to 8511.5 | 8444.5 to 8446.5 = 0.90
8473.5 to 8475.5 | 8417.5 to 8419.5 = -0.20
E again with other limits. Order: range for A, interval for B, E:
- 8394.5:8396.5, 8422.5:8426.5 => 1512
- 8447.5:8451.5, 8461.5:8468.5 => 1491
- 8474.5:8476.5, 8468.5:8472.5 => 1510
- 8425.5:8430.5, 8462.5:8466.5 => 1489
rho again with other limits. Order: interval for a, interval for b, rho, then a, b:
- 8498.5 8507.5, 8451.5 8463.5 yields 0.0008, 3.77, 0.056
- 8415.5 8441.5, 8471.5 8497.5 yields 0.0015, 3.84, 0.075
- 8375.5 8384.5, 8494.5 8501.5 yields 0.0015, 3.86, 0.077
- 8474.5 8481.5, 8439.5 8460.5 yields 0.0007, 3.89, 0.053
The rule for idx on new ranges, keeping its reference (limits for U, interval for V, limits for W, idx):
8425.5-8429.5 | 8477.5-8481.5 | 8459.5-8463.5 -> 0.0269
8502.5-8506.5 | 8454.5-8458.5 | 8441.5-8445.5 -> -0.0024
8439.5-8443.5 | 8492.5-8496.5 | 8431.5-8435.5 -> -0.0018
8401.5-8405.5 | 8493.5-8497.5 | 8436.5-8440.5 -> -0.0301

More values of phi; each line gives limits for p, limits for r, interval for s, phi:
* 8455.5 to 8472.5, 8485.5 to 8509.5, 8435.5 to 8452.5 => -14.3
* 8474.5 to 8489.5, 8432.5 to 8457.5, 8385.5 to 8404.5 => -15.3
